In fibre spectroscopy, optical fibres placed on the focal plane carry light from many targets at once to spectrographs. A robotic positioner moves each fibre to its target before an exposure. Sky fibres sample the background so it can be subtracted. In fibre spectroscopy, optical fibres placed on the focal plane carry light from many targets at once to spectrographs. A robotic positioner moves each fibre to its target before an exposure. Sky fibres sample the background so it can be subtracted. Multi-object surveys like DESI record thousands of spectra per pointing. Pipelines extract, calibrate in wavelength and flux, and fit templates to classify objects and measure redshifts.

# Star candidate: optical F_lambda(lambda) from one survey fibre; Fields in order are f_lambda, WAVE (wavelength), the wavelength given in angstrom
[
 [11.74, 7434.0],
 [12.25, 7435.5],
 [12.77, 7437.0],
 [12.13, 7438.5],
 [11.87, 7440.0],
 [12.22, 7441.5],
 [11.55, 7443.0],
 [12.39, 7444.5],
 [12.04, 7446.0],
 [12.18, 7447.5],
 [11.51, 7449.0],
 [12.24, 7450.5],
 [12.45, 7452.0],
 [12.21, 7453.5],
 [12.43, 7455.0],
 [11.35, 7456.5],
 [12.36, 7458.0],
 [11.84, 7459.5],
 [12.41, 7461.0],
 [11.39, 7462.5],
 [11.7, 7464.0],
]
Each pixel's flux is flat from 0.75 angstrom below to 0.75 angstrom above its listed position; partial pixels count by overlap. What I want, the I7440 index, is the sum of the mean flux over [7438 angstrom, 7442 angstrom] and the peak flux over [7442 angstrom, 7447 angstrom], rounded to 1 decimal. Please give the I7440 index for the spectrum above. 24.5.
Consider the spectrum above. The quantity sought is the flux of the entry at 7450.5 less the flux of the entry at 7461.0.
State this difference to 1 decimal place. -0.2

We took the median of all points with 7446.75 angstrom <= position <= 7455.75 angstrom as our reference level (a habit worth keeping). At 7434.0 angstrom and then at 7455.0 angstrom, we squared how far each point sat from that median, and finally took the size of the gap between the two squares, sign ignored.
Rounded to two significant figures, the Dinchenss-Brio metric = 0.19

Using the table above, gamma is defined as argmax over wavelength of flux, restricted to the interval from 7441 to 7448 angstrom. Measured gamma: 7444.5 angstrom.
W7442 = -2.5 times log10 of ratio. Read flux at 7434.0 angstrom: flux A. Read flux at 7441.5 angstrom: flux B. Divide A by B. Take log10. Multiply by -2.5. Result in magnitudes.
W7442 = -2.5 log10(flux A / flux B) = 0.044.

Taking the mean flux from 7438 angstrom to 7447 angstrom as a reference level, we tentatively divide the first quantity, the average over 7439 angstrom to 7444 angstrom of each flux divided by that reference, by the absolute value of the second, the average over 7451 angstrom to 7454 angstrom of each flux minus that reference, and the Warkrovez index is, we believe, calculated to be 3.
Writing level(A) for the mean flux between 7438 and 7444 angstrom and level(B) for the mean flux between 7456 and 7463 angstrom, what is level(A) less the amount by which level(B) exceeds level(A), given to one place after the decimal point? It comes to 12.0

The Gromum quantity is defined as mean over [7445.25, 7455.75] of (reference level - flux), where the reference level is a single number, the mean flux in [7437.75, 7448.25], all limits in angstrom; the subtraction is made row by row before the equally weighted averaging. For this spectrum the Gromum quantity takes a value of -0.10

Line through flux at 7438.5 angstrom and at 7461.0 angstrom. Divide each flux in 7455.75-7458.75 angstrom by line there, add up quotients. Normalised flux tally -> 1.92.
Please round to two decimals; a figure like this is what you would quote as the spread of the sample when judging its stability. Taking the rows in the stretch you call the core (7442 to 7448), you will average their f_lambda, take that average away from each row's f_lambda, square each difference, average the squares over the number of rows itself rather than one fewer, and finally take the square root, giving 0.31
